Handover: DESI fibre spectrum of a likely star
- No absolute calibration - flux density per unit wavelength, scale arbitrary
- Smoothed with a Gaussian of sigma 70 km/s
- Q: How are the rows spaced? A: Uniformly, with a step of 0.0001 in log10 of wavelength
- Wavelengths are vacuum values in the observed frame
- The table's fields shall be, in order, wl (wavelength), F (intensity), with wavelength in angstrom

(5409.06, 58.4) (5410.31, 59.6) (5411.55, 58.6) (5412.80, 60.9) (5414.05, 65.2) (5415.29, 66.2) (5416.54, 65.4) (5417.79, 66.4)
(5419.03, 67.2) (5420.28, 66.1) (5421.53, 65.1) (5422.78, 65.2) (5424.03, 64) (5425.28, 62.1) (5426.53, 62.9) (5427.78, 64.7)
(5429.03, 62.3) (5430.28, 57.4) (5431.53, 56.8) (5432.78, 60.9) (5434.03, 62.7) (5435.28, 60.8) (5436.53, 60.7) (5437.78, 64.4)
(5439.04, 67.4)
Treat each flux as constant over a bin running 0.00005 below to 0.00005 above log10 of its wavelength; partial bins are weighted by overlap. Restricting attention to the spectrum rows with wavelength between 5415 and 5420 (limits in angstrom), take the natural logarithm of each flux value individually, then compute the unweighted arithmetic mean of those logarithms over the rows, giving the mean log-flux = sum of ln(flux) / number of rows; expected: 4.19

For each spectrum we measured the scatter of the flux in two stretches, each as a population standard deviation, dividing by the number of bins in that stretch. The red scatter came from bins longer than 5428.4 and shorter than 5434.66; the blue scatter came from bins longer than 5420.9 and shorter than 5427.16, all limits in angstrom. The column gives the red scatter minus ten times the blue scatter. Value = -9.7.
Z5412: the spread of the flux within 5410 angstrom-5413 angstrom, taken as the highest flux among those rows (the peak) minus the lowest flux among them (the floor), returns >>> 2.3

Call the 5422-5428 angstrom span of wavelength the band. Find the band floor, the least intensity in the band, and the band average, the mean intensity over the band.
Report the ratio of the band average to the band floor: 1.03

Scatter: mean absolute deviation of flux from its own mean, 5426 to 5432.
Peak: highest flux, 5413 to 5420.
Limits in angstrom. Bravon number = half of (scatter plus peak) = 35.1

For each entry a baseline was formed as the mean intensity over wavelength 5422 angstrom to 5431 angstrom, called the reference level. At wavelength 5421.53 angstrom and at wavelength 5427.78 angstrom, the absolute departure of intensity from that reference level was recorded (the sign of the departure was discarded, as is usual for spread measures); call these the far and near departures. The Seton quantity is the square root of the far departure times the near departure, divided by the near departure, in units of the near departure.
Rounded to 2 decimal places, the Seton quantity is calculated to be 1.09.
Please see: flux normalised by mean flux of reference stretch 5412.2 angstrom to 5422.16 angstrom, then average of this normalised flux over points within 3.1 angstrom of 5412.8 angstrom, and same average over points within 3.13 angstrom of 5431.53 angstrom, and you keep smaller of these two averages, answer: 0.919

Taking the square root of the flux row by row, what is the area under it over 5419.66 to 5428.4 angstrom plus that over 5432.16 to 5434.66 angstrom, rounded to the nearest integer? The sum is 90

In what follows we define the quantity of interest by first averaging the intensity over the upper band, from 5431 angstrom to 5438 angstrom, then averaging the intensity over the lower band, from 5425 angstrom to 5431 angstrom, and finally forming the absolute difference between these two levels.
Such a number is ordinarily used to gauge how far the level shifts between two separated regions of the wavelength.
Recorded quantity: 0.8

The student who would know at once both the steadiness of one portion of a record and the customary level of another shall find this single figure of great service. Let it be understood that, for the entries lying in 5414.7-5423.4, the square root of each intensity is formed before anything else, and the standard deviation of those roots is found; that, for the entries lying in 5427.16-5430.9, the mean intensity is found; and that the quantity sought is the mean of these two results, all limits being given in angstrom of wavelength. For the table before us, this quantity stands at 30.8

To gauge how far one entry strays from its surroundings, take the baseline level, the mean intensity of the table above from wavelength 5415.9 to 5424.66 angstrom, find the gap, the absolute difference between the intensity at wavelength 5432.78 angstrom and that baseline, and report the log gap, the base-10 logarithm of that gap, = 0.67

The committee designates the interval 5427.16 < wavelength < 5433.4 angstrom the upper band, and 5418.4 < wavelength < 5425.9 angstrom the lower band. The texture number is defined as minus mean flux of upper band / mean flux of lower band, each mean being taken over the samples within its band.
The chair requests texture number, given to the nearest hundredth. -0.93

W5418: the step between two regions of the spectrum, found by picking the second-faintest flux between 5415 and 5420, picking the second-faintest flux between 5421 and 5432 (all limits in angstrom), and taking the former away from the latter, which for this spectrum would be -8.8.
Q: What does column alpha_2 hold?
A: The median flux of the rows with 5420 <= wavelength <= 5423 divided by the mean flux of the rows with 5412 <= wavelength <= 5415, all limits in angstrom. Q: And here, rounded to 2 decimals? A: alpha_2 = 1.03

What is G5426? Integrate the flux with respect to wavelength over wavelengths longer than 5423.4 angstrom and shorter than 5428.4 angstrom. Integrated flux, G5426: 317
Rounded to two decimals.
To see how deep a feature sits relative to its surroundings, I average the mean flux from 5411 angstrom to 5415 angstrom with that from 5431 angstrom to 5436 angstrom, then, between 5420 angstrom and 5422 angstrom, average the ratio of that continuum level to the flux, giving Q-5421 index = 0.93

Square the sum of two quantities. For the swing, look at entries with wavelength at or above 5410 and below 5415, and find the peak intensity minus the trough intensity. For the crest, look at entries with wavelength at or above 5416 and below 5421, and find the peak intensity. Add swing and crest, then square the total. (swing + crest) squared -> 5446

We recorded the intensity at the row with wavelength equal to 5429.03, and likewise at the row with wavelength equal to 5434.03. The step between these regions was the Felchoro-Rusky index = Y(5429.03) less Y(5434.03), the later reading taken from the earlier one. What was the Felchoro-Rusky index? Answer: 0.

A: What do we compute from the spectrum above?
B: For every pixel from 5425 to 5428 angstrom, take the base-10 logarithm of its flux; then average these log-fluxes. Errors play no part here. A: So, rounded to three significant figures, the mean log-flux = 1.80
